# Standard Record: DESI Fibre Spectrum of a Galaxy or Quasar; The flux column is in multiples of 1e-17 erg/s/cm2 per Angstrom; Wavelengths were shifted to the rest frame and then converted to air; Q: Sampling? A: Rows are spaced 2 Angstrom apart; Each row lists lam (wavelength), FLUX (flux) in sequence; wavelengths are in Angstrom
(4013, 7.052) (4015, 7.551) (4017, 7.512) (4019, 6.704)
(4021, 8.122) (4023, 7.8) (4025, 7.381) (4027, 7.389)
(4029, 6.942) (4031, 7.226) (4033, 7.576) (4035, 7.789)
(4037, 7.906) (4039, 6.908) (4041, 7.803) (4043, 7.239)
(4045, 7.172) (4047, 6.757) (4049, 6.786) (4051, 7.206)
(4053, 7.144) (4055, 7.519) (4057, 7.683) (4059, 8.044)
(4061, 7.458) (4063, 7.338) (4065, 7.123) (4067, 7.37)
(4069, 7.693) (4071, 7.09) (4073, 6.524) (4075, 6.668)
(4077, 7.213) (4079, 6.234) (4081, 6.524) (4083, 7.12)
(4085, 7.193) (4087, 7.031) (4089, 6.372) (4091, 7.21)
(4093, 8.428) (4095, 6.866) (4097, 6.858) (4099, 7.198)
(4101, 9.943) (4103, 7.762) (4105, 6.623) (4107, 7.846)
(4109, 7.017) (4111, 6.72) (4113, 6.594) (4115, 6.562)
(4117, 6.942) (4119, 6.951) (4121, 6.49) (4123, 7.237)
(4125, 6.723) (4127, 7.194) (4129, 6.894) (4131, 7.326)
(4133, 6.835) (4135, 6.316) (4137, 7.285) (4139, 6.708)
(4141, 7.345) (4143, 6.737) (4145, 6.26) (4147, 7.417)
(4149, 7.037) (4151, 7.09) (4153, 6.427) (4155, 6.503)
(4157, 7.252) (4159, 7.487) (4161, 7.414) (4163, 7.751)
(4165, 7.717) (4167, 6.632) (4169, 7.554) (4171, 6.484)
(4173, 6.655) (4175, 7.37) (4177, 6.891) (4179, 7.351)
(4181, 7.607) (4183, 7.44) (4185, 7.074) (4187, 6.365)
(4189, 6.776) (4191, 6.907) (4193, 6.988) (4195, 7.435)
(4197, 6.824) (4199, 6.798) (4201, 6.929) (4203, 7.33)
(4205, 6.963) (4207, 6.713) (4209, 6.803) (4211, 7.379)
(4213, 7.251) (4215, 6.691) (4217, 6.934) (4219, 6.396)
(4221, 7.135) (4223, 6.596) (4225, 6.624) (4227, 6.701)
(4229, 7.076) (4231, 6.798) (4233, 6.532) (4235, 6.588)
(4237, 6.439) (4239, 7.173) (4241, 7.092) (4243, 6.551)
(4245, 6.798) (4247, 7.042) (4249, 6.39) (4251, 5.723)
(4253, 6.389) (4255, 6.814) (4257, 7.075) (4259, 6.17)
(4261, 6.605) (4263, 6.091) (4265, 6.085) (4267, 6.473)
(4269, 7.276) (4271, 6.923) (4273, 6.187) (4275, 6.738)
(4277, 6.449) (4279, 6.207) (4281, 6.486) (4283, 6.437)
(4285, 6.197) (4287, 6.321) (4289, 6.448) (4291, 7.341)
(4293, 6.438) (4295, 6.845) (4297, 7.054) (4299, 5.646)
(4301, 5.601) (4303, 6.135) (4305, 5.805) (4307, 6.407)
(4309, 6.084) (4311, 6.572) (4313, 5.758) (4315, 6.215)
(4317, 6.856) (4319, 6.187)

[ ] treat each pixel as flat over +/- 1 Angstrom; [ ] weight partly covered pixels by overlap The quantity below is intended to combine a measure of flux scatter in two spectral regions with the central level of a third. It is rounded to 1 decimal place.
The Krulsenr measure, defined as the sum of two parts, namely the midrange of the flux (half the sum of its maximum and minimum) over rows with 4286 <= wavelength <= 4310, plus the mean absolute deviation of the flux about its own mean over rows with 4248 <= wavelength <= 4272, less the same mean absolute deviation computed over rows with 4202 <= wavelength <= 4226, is 6.6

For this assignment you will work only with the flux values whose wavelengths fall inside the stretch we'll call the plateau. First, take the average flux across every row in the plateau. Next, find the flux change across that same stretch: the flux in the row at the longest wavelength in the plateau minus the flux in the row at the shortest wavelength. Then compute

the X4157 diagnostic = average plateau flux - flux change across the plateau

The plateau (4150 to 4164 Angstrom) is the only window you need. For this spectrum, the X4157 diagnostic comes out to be 6.47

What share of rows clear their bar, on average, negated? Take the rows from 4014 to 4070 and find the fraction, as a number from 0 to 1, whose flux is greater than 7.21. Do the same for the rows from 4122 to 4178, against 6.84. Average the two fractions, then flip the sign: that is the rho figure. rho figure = -0.64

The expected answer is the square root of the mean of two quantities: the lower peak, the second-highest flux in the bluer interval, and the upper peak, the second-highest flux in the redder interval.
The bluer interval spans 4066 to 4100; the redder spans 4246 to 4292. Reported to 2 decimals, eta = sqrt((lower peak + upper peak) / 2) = 2.74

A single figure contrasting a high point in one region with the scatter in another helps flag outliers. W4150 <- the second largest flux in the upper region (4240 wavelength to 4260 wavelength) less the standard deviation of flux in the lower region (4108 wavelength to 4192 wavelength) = 6.67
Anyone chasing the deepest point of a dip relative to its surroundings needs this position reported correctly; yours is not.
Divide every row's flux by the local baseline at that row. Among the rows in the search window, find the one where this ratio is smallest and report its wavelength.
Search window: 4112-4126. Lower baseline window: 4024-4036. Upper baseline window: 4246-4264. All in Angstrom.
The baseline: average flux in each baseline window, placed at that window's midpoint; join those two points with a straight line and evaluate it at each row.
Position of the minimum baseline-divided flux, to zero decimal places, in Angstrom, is 4121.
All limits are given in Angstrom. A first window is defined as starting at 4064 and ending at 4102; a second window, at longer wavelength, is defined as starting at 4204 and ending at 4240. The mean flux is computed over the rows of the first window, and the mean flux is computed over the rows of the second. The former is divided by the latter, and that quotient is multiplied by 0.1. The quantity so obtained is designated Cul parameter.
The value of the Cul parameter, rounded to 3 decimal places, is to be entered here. 0.105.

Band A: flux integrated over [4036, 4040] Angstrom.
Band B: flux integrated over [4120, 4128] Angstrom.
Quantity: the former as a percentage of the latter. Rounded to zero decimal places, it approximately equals 54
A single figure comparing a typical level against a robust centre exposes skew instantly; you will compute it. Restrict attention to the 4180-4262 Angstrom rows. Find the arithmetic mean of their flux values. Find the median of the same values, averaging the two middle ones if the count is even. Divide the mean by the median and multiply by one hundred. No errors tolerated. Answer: 100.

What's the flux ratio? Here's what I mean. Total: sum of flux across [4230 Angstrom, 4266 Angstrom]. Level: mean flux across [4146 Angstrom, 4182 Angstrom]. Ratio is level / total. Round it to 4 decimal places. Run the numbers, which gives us 0.0604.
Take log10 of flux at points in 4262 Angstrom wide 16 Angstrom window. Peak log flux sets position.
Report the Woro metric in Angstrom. 4269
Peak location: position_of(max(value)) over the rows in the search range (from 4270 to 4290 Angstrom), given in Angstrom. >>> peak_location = 4271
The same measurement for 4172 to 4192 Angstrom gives 4181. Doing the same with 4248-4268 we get 4257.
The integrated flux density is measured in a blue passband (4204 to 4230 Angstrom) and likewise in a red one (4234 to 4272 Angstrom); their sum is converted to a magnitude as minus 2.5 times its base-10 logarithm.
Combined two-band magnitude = -6.6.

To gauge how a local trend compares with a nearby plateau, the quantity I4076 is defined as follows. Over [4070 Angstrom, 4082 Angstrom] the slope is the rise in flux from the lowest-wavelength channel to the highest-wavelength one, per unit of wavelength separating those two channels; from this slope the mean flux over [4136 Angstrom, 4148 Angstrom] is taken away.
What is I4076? -7.02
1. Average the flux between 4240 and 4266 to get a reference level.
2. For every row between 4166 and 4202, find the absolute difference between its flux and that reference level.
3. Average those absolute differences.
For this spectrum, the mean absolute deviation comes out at 0.50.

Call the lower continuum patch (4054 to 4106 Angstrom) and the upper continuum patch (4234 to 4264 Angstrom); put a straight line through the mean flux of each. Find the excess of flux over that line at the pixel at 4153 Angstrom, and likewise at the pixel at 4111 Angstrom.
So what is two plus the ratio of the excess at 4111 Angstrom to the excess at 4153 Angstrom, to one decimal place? 2.8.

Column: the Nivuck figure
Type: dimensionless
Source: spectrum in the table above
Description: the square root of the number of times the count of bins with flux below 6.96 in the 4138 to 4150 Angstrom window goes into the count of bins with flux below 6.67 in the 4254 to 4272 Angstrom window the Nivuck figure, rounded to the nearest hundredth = 1.29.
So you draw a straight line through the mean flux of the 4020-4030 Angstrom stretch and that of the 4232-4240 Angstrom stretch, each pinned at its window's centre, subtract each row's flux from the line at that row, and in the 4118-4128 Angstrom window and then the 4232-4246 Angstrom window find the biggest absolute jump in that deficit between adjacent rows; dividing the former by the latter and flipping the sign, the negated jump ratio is -1.0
